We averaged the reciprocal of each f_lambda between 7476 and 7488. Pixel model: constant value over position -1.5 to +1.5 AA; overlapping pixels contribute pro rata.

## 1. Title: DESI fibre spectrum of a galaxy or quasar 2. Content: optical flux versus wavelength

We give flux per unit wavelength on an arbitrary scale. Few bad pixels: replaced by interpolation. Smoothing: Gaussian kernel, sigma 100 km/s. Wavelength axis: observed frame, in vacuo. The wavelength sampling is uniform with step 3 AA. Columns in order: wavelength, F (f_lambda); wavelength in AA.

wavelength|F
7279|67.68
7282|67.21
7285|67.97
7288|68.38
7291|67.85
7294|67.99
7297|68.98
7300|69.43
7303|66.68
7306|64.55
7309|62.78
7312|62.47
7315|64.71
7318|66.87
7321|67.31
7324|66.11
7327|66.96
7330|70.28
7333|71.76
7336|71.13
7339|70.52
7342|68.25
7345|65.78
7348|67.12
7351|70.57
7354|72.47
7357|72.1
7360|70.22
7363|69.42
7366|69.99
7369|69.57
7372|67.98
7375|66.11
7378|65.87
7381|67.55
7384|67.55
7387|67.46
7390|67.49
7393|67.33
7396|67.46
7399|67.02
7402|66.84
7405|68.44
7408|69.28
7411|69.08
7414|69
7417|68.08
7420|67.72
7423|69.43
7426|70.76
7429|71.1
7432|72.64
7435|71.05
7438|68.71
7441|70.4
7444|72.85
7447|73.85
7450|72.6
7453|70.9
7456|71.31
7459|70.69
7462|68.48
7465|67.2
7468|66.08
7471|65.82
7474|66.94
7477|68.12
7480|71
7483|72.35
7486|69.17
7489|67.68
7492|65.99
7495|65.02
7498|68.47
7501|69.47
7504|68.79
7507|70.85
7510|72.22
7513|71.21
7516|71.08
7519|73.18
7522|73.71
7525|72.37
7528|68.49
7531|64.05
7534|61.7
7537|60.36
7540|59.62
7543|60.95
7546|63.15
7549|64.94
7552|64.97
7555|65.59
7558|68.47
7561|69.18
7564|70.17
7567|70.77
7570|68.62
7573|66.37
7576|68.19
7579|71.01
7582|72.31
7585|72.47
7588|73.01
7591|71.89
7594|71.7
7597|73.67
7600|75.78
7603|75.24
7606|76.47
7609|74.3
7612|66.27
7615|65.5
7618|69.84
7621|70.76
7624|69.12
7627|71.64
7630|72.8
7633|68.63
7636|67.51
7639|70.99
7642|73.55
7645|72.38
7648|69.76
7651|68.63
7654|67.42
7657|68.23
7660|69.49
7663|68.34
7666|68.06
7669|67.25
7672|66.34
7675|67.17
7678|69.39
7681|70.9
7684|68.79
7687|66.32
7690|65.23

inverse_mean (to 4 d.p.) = 0.0143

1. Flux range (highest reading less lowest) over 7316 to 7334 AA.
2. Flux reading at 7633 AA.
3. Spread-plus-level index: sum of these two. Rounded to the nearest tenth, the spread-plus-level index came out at 74.3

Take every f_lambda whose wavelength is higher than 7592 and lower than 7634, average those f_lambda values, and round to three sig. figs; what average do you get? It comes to 71.6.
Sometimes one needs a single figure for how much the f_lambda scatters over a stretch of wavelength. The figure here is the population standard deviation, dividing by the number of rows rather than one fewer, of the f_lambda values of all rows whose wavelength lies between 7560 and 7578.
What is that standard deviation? 1.4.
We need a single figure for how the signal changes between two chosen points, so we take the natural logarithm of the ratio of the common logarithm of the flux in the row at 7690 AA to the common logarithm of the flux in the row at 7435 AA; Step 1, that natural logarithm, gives -0.020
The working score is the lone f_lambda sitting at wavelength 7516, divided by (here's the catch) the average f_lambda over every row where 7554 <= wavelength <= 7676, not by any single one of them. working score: 1.01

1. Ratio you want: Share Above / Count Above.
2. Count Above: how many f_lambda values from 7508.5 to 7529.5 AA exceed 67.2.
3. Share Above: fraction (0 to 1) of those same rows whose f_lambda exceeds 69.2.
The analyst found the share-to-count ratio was 0.122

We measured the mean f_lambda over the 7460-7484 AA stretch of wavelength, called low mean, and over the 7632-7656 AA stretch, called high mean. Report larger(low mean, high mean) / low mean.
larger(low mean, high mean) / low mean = 1.02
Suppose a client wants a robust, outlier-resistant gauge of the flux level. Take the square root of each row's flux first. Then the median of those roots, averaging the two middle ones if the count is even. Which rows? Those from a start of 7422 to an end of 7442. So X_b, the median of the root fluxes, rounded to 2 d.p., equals 8.41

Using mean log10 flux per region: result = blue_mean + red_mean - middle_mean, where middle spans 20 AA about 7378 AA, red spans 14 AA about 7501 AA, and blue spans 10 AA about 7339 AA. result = 1.85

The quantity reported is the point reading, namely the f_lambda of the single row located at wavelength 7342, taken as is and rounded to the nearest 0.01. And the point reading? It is 68.25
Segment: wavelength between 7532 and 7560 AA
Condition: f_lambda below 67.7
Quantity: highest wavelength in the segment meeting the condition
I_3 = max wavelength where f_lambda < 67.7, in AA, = 7555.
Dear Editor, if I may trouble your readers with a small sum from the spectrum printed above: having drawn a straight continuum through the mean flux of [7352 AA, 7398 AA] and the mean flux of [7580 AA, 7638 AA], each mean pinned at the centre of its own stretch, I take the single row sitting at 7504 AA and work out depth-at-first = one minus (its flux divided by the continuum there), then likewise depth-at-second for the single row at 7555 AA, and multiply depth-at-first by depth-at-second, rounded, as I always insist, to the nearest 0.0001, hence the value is 0.0015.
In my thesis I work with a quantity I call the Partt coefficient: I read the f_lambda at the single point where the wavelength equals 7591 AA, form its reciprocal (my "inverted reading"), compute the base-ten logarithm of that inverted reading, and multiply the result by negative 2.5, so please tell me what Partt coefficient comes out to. 4.64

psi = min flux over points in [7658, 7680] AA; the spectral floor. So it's 66.34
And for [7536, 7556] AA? 59.62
